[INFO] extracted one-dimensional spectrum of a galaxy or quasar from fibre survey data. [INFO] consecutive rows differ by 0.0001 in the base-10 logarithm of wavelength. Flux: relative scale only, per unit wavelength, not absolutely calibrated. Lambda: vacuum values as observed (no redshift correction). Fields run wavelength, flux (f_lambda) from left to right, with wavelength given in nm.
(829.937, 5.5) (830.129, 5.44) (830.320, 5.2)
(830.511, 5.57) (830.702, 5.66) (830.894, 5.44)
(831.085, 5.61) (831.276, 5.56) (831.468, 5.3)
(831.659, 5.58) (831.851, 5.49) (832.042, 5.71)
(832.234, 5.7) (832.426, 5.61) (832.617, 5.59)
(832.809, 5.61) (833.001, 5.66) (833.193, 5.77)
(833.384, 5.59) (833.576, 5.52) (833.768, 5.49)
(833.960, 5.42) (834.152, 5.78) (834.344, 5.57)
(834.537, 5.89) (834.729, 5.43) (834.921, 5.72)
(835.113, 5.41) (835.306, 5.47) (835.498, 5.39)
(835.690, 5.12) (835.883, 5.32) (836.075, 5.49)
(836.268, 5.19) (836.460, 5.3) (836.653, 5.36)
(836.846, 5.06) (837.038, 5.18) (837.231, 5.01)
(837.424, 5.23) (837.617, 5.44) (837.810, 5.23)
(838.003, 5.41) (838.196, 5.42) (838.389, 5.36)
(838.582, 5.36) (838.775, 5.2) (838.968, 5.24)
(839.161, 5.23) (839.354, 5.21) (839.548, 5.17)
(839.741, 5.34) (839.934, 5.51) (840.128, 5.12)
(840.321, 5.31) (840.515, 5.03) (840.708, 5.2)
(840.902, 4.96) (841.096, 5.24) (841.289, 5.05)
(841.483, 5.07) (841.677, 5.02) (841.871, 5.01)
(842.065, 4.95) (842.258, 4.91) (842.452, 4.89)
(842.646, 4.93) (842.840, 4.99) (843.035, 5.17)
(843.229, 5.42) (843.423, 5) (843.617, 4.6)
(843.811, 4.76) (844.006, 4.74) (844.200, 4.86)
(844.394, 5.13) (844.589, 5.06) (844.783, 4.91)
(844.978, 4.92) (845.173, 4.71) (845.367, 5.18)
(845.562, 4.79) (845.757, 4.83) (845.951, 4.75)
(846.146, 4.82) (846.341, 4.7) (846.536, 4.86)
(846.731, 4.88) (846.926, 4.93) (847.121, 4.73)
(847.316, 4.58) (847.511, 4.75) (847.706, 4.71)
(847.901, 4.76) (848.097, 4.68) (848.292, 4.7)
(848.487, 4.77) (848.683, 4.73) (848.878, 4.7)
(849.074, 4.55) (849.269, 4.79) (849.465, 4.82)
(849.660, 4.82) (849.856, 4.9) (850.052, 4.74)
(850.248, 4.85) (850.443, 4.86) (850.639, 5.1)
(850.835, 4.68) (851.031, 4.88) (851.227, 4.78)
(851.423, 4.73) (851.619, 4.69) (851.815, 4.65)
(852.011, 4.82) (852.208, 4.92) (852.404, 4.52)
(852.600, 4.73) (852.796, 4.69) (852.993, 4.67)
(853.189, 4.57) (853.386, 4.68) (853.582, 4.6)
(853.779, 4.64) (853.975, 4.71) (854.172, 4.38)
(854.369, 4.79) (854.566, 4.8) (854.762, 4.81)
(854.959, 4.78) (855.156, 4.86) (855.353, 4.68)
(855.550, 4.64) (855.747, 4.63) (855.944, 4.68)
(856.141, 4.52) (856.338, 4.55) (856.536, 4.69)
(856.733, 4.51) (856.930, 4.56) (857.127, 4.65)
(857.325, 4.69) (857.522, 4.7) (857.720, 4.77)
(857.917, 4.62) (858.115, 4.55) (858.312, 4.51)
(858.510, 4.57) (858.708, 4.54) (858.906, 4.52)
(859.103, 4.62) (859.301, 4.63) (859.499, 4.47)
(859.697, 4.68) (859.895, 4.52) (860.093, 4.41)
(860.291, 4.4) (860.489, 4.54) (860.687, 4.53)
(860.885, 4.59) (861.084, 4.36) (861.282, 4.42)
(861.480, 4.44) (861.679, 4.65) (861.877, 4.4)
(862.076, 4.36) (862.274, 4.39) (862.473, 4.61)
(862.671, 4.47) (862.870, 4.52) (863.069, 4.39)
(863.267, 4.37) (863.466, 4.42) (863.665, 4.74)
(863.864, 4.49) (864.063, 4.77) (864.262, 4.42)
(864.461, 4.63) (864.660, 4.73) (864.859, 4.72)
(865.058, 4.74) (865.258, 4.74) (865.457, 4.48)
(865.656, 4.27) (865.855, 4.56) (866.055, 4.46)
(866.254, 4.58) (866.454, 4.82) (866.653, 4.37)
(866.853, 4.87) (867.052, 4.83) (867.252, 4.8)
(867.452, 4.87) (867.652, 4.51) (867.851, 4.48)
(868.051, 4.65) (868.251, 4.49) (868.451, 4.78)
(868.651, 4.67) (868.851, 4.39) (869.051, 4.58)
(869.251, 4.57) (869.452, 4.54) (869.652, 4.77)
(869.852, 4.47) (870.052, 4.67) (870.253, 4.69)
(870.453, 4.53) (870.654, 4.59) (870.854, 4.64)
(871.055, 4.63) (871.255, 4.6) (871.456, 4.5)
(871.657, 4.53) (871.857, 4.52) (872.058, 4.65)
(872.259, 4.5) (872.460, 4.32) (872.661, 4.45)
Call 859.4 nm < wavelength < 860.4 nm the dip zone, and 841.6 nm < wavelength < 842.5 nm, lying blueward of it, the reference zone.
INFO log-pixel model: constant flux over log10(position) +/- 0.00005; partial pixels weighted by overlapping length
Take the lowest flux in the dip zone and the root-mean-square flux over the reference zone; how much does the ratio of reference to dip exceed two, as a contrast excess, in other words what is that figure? -0.87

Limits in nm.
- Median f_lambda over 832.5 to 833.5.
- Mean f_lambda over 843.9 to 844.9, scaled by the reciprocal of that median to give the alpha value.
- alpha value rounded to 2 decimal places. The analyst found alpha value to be 0.88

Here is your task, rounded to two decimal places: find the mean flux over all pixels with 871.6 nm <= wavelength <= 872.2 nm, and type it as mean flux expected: 4.57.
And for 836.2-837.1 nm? 5.22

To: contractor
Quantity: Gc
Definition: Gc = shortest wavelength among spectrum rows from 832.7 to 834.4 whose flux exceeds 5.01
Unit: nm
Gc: 832.809 nm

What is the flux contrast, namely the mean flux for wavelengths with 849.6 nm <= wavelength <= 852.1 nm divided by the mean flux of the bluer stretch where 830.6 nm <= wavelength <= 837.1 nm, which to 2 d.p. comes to 0.87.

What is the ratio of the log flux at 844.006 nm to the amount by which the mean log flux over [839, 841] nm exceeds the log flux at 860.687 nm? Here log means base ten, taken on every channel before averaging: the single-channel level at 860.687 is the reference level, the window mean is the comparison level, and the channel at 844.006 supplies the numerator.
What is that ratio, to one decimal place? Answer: 11.2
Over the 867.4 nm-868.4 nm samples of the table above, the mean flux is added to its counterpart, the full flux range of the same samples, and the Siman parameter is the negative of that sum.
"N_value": -4.99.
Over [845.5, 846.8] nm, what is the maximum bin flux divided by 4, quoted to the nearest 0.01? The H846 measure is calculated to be 1.22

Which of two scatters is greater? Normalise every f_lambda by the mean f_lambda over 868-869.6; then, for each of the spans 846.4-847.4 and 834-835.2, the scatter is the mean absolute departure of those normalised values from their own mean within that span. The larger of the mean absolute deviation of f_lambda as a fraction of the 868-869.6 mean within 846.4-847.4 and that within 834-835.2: 0.036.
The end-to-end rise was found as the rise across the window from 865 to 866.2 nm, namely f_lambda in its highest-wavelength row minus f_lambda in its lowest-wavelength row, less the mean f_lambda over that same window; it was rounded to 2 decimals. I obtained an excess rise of -4.82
